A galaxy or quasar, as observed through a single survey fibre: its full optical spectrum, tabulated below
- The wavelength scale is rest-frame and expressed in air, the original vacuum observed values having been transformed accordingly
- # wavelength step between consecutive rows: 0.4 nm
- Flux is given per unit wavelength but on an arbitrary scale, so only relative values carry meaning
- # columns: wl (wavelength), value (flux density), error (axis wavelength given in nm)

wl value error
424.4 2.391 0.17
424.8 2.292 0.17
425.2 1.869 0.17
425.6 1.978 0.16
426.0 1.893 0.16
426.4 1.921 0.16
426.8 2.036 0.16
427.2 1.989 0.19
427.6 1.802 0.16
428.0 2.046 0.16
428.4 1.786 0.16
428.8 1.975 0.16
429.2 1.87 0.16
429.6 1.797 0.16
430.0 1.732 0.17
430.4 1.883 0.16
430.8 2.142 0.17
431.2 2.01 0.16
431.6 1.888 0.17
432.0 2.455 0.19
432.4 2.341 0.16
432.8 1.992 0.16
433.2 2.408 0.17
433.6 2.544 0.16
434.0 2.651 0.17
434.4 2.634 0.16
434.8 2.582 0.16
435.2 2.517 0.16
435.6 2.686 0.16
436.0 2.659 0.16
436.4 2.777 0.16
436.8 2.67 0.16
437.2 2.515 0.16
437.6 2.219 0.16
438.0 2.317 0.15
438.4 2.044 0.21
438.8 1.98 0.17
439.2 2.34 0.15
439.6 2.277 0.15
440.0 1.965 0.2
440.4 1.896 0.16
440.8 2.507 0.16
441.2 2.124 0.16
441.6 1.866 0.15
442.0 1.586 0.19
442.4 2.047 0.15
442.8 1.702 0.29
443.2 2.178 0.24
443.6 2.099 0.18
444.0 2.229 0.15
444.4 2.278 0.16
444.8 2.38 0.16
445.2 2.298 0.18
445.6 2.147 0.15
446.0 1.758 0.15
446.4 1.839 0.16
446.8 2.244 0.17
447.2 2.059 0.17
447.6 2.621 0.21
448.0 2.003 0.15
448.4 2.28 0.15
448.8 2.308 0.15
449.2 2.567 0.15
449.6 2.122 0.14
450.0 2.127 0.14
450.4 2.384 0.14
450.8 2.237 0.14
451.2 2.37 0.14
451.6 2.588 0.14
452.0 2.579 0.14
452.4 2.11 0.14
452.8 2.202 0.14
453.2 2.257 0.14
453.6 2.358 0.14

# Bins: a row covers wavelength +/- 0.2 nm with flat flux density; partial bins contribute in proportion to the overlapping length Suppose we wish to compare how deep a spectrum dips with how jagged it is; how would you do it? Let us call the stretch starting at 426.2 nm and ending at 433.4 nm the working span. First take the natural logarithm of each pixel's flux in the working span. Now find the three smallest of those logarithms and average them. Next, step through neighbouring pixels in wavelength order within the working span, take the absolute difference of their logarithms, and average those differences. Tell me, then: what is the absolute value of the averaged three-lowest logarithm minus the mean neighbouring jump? 0.47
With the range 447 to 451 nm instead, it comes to 0.60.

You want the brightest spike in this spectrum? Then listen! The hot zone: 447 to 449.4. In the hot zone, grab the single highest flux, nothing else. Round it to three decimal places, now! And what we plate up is 2.621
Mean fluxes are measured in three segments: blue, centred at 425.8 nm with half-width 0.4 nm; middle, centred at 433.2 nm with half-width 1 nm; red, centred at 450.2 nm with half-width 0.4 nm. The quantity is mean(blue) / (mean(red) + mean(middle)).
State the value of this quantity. 0.417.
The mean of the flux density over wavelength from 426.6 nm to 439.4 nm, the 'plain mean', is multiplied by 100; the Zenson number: 223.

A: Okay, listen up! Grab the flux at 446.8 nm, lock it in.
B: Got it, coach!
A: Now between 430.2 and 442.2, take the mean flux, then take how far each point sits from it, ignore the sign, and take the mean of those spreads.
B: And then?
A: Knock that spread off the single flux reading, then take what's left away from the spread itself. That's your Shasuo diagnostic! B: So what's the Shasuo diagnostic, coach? -1.70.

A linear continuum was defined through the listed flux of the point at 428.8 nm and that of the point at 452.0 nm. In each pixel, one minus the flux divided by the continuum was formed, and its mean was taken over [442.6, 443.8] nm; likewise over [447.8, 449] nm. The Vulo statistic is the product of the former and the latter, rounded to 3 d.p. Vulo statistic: 0.018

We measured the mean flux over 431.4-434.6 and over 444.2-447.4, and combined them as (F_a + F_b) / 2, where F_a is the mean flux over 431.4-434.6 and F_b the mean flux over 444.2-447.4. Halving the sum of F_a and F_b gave 2.24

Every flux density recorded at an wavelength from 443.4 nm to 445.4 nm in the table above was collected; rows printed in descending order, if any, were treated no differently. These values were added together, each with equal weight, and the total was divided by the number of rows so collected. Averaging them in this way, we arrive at 2.26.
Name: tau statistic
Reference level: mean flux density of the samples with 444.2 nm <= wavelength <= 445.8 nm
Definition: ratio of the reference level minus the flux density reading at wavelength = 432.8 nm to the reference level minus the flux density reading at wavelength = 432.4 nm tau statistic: -4.3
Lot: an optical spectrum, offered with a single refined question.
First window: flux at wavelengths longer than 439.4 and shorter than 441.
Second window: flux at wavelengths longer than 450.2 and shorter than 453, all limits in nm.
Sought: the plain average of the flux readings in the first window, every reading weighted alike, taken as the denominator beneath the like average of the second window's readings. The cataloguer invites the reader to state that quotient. 1.09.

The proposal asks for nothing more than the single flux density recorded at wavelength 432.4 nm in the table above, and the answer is 2.341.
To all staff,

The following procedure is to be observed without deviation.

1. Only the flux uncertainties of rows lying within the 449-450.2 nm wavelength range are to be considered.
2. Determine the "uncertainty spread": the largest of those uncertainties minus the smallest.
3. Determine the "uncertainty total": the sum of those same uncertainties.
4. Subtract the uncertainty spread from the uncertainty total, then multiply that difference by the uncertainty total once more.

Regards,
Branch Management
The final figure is 0.181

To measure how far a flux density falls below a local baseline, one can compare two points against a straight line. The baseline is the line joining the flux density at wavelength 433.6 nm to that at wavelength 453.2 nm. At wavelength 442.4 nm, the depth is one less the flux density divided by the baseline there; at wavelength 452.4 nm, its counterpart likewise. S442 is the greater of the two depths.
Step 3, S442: 0.15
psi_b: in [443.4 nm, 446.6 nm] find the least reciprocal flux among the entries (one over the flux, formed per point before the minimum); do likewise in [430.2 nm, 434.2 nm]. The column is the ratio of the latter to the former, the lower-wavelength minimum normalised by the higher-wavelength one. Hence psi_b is 0.90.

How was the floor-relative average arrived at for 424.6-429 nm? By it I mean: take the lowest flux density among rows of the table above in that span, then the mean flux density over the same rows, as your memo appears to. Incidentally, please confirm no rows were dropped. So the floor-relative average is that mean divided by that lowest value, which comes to 1.10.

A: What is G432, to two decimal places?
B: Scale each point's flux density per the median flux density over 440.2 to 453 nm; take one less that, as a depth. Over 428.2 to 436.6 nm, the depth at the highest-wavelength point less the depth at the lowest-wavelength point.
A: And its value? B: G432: -0.45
